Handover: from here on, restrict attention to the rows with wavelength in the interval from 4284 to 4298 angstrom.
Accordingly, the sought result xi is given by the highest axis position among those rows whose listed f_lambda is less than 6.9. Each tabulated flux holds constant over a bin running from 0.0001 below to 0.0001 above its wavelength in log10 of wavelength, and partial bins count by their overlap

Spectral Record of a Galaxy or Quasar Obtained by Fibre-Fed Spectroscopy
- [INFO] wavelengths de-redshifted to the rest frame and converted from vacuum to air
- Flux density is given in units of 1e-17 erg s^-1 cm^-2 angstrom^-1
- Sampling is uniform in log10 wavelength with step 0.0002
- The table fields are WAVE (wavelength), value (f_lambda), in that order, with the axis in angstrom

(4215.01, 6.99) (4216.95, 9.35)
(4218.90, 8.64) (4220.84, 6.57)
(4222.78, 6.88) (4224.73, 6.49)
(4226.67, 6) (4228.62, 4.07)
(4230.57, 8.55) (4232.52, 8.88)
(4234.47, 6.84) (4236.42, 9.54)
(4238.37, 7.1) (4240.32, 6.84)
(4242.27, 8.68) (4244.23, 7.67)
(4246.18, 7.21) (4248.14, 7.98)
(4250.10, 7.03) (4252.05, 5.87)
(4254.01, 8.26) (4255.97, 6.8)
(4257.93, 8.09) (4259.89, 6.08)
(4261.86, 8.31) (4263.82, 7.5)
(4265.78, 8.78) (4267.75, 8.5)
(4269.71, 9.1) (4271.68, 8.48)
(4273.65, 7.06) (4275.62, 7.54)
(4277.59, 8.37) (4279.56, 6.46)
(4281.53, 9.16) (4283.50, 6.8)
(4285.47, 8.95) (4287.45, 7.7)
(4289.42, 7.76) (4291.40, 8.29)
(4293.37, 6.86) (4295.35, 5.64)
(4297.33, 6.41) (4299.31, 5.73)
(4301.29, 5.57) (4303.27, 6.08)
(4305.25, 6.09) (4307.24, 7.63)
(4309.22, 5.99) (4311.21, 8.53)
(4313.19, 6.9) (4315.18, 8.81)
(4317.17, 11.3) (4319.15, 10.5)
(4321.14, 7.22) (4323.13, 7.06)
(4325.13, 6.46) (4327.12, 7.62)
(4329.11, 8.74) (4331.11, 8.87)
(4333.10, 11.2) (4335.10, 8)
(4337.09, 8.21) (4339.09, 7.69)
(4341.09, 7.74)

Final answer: 4297.33 angstrom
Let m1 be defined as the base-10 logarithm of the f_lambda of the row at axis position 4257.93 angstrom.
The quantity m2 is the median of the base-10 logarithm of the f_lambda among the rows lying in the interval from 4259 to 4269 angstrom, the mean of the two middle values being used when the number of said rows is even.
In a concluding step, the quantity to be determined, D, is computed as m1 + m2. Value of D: 1.83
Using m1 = 0.91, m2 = 0.92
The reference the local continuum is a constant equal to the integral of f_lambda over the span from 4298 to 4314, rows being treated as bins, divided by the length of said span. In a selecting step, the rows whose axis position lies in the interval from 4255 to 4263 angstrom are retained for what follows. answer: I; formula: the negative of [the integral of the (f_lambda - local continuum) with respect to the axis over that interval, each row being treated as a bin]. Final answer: -6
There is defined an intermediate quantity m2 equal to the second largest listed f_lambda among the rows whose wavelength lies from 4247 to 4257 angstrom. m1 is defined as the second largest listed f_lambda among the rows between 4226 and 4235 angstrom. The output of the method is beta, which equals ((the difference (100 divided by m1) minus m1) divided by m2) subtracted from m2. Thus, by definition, 7.6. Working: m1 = 8.55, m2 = 7.98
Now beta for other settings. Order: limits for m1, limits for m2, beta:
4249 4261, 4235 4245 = 8.2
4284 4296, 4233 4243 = 8.2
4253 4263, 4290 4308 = 7.1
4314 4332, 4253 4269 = 8.6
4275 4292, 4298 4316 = 8.3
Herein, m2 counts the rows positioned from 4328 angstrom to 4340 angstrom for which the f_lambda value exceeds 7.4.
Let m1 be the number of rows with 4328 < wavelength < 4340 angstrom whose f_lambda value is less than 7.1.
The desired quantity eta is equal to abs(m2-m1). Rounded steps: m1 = 0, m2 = 6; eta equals 6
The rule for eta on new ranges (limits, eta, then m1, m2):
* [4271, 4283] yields 2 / 2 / 4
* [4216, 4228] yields 2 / 4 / 2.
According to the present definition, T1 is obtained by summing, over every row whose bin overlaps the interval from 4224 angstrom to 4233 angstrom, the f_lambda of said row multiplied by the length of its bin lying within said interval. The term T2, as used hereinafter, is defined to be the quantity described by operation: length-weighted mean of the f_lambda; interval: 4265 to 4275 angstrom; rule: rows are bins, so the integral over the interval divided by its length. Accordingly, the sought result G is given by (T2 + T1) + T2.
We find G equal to 77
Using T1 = 60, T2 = 8.3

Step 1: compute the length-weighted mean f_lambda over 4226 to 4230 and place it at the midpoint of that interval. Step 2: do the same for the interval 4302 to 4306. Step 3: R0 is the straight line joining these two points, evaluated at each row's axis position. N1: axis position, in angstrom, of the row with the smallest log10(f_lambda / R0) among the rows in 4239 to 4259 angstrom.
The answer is 4252.05 angstrom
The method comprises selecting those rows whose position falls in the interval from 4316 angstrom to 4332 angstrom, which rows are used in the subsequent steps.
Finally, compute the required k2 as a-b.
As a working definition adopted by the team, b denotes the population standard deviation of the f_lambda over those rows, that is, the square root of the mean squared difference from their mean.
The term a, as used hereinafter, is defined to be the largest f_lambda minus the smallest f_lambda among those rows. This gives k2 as 3.2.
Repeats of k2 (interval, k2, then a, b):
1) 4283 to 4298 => 2.3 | 3.3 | 1.00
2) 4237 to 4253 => 2.0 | 2.8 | 0.78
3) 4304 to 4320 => 3.5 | 5.3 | 1.83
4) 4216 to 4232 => 3.7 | 5.3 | 1.61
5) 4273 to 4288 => 1.8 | 2.7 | 0.93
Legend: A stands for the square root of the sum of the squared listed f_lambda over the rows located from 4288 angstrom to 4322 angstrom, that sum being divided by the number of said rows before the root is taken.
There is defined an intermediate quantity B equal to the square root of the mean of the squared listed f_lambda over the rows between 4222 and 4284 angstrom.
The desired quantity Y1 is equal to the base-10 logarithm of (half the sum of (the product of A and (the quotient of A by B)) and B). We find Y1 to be 0.878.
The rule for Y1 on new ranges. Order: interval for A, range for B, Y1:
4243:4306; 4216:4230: 0.873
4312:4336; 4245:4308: 0.945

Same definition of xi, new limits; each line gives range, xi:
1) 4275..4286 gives 4283.50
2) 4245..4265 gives 4259.89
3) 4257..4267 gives 4259.89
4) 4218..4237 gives 4234.47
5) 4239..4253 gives 4252.05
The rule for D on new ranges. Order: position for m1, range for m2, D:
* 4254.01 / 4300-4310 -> 1.70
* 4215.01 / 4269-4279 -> 1.77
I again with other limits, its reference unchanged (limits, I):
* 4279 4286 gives -9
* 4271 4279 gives -10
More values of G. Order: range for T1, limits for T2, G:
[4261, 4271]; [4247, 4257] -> 99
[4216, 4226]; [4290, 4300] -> 89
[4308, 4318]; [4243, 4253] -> 97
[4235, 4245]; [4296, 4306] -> 91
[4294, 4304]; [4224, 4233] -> 73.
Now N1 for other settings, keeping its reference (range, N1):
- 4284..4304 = 4301.29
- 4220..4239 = 4228.62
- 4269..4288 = 4279.56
